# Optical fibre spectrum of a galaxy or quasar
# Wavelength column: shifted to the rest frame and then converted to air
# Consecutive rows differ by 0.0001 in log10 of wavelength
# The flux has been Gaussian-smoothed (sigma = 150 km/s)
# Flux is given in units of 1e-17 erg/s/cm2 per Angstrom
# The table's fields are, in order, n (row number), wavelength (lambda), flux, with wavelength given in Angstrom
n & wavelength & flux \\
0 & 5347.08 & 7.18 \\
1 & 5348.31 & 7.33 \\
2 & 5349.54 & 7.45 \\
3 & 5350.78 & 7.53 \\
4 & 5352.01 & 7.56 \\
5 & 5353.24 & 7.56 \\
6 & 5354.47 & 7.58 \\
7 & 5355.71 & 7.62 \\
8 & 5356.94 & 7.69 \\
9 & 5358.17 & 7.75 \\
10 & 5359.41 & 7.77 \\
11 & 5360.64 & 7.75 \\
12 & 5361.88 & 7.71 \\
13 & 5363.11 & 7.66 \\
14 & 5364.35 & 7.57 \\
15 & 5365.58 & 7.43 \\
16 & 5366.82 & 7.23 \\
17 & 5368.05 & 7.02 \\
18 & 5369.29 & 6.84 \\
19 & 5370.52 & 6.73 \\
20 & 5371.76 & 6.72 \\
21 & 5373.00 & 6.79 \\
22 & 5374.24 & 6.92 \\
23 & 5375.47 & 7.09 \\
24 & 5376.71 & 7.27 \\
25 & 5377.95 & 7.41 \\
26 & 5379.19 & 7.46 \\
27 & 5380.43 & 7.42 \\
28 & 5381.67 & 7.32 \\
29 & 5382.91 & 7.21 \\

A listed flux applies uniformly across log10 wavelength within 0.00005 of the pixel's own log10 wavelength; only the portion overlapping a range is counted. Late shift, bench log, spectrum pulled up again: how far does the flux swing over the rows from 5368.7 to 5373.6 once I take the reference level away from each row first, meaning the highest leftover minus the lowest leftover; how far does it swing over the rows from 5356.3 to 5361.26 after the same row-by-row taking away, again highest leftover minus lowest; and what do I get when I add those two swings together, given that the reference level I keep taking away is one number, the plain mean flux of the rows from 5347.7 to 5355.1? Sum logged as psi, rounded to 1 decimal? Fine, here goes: 0.2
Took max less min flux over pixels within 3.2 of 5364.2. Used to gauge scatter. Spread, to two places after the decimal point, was 0.48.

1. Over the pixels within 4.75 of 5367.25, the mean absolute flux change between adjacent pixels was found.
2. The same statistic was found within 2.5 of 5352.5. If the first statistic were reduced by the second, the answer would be 0.12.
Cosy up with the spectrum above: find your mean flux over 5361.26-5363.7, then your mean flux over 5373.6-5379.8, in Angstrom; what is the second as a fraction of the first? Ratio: 0.94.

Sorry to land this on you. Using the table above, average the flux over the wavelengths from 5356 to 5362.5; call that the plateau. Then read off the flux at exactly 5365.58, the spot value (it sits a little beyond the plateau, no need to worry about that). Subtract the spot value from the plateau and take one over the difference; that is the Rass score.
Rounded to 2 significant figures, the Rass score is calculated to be 3.3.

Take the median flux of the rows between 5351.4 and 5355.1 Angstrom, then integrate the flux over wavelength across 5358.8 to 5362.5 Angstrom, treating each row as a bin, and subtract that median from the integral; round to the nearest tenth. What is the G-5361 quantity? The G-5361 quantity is 21.1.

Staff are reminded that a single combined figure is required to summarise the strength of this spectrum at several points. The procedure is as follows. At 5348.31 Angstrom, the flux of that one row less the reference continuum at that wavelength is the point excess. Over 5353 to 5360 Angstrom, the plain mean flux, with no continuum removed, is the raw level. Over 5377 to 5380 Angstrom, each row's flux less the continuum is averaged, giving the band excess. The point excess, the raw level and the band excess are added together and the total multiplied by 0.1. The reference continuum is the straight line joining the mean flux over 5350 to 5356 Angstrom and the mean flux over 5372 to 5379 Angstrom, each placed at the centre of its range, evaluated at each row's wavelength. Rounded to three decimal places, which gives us 0.772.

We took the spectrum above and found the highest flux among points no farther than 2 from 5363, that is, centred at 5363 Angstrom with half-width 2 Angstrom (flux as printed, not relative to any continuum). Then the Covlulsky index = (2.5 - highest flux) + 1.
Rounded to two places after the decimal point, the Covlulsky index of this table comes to -4.21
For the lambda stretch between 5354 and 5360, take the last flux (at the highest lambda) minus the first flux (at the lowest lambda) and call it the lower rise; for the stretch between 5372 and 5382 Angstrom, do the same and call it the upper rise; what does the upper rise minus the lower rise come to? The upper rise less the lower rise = 0.34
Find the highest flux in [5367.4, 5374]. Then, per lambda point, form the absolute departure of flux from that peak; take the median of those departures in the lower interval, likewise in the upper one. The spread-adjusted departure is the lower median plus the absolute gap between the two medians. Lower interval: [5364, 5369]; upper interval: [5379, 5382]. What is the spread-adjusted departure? 0.40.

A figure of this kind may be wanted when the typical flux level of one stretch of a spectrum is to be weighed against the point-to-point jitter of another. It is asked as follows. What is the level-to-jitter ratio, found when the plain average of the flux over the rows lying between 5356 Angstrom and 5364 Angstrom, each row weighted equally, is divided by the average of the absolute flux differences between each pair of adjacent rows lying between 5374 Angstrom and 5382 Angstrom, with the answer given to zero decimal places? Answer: 68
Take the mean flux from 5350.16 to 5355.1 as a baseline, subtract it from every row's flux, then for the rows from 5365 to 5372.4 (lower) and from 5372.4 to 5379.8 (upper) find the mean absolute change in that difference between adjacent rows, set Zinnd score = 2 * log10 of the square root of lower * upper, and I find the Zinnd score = -1.72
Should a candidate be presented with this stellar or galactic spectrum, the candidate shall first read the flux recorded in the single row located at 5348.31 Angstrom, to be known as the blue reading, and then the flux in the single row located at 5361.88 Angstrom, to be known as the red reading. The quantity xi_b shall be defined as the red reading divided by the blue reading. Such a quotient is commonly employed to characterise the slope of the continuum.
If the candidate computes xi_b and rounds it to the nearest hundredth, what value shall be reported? 1.05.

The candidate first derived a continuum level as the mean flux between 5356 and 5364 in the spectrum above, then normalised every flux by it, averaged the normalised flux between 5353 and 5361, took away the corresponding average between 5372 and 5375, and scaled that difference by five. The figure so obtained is 0.53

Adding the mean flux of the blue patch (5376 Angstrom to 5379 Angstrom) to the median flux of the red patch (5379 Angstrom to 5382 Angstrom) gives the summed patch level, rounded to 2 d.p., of 14.76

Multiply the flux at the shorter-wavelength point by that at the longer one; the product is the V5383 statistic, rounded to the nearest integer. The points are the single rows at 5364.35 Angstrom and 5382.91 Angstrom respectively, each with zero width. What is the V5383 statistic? 55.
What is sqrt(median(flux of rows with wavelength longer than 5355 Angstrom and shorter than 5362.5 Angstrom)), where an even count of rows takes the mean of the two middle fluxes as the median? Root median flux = 2.78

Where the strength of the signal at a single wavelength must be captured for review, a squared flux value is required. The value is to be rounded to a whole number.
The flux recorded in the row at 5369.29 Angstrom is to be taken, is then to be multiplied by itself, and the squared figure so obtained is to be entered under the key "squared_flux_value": 47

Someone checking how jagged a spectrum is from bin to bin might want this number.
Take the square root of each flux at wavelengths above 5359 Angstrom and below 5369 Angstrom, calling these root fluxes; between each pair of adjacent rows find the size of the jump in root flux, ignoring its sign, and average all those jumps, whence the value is 0.0197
